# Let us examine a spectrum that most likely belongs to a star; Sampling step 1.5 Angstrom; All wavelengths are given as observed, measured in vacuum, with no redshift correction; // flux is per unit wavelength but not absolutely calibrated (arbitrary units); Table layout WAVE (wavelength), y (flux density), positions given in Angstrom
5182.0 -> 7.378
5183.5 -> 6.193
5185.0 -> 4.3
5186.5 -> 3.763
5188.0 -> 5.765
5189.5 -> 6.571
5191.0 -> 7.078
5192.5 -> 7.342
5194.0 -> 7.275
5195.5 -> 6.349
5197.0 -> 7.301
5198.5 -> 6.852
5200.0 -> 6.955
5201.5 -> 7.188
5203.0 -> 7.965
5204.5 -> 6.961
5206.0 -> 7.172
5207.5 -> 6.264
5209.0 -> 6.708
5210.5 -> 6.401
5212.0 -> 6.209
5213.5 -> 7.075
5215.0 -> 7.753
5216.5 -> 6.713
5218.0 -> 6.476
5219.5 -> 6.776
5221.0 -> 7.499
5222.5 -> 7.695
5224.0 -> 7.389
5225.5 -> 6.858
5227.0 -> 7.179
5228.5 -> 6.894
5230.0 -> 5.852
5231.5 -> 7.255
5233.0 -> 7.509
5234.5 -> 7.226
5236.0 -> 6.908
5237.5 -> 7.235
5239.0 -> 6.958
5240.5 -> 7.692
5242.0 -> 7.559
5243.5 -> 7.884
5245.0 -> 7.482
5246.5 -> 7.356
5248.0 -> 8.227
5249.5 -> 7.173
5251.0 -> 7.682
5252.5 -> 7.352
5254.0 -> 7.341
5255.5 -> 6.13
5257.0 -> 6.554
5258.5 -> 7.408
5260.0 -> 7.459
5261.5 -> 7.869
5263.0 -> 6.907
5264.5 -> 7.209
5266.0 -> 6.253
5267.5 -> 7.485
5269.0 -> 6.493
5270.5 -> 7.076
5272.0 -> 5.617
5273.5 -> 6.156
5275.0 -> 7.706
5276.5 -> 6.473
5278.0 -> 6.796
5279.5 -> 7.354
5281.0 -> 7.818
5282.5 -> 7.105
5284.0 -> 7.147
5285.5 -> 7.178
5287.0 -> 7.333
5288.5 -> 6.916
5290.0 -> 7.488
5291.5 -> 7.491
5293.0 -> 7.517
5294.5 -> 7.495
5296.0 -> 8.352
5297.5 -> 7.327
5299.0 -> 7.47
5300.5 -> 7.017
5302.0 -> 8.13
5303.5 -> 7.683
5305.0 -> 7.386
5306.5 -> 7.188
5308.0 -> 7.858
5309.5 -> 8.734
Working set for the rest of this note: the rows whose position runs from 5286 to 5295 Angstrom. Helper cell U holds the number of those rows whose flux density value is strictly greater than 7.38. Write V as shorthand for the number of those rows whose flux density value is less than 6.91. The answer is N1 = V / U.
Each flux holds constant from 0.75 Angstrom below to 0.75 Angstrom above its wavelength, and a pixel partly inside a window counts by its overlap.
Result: 0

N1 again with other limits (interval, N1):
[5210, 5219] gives 4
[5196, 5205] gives 1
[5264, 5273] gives 3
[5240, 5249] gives 0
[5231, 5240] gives 1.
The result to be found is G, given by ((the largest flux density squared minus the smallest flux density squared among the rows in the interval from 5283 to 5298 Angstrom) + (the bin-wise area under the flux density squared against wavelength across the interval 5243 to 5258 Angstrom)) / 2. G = 414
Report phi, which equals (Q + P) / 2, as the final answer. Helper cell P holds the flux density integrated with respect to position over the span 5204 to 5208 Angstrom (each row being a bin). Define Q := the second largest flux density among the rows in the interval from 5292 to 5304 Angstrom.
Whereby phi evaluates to 18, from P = 27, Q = 8.13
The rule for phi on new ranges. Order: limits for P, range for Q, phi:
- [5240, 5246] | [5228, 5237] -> 27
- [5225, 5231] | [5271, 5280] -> 24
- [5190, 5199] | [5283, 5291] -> 35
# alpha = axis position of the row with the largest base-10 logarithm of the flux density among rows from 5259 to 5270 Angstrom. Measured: 5261.5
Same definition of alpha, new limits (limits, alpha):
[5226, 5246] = 5243.5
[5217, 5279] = 5248.0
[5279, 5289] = 5281.0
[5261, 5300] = 5296.0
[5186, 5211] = 5203.0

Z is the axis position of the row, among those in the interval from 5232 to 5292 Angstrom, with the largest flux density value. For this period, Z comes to 5248.0 Angstrom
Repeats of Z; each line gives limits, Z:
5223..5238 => 5233.0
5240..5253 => 5248.0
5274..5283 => 5281.0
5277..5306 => 5296.0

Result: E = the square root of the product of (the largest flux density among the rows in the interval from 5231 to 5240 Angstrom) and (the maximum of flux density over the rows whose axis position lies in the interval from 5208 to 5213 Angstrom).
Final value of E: 7.1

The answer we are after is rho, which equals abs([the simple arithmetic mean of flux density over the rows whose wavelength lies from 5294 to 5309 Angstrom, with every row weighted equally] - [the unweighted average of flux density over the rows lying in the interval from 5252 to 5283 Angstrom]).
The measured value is 0.6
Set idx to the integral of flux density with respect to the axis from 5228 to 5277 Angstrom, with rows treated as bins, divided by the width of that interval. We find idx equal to 7.11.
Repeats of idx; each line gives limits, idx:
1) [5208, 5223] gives 6.91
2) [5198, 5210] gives 7.00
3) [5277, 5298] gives 7.37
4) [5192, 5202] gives 7.03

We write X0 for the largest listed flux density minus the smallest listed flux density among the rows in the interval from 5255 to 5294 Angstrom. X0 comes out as 2.3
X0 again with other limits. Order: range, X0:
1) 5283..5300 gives 1.4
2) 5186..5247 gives 4.2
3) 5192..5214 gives 1.8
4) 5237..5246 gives 0.9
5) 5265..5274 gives 1.9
